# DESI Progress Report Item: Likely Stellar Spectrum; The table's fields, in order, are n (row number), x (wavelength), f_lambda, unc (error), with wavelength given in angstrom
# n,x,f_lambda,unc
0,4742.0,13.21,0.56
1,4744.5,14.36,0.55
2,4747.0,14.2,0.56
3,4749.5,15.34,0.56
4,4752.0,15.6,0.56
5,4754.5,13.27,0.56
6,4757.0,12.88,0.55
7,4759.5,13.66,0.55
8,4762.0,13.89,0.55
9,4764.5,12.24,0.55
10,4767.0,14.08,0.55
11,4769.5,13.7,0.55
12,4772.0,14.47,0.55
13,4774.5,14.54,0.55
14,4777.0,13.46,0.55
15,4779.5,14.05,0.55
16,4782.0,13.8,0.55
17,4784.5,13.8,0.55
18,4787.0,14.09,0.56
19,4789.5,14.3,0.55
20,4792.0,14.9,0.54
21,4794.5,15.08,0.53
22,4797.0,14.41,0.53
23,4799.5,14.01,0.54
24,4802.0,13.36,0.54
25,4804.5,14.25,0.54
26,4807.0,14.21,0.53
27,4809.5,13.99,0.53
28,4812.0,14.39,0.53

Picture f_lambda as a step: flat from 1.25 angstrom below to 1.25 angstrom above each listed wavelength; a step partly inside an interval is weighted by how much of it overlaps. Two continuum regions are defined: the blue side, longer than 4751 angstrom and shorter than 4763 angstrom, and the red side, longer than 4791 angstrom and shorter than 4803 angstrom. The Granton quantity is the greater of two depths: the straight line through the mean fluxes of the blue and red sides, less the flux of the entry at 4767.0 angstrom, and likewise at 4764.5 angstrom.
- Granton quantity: 1.7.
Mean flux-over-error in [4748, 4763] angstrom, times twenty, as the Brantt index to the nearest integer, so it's 508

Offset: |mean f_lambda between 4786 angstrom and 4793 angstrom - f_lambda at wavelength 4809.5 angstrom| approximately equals 0.44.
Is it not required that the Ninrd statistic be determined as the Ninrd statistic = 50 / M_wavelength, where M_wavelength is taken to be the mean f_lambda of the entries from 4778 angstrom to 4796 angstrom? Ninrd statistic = 3.50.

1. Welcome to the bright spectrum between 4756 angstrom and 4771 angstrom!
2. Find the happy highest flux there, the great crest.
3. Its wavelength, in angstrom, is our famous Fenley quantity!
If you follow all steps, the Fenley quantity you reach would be 4767.0 angstrom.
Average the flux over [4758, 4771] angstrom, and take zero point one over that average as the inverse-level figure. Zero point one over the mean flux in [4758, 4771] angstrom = 0.0074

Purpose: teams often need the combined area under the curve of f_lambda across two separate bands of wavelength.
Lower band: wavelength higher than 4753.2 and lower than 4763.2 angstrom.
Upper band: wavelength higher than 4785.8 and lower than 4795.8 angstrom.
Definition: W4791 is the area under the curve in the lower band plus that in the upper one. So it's 280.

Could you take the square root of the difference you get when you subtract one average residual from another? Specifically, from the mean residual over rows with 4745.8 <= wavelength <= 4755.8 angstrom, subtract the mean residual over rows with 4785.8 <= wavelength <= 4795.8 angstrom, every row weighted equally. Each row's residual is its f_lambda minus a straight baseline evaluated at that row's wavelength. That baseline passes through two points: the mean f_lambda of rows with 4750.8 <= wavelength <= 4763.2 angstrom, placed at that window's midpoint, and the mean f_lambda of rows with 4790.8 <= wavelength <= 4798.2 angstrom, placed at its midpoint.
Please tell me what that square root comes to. 1.0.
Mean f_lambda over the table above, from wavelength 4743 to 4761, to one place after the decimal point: 14.2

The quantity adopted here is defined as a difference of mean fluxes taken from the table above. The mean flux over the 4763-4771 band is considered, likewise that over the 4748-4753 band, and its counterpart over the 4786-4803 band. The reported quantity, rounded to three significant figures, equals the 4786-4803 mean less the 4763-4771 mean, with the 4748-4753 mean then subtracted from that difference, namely -14.5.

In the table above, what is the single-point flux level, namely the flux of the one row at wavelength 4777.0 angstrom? 13.46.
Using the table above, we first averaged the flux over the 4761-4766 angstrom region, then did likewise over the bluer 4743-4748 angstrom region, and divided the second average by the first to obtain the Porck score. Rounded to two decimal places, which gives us 1.09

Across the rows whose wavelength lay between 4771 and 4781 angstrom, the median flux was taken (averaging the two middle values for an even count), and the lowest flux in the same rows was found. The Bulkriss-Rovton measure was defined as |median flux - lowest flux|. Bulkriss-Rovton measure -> 0.80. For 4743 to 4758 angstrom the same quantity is 1.40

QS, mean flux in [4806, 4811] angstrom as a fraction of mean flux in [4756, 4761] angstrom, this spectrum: 1.06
